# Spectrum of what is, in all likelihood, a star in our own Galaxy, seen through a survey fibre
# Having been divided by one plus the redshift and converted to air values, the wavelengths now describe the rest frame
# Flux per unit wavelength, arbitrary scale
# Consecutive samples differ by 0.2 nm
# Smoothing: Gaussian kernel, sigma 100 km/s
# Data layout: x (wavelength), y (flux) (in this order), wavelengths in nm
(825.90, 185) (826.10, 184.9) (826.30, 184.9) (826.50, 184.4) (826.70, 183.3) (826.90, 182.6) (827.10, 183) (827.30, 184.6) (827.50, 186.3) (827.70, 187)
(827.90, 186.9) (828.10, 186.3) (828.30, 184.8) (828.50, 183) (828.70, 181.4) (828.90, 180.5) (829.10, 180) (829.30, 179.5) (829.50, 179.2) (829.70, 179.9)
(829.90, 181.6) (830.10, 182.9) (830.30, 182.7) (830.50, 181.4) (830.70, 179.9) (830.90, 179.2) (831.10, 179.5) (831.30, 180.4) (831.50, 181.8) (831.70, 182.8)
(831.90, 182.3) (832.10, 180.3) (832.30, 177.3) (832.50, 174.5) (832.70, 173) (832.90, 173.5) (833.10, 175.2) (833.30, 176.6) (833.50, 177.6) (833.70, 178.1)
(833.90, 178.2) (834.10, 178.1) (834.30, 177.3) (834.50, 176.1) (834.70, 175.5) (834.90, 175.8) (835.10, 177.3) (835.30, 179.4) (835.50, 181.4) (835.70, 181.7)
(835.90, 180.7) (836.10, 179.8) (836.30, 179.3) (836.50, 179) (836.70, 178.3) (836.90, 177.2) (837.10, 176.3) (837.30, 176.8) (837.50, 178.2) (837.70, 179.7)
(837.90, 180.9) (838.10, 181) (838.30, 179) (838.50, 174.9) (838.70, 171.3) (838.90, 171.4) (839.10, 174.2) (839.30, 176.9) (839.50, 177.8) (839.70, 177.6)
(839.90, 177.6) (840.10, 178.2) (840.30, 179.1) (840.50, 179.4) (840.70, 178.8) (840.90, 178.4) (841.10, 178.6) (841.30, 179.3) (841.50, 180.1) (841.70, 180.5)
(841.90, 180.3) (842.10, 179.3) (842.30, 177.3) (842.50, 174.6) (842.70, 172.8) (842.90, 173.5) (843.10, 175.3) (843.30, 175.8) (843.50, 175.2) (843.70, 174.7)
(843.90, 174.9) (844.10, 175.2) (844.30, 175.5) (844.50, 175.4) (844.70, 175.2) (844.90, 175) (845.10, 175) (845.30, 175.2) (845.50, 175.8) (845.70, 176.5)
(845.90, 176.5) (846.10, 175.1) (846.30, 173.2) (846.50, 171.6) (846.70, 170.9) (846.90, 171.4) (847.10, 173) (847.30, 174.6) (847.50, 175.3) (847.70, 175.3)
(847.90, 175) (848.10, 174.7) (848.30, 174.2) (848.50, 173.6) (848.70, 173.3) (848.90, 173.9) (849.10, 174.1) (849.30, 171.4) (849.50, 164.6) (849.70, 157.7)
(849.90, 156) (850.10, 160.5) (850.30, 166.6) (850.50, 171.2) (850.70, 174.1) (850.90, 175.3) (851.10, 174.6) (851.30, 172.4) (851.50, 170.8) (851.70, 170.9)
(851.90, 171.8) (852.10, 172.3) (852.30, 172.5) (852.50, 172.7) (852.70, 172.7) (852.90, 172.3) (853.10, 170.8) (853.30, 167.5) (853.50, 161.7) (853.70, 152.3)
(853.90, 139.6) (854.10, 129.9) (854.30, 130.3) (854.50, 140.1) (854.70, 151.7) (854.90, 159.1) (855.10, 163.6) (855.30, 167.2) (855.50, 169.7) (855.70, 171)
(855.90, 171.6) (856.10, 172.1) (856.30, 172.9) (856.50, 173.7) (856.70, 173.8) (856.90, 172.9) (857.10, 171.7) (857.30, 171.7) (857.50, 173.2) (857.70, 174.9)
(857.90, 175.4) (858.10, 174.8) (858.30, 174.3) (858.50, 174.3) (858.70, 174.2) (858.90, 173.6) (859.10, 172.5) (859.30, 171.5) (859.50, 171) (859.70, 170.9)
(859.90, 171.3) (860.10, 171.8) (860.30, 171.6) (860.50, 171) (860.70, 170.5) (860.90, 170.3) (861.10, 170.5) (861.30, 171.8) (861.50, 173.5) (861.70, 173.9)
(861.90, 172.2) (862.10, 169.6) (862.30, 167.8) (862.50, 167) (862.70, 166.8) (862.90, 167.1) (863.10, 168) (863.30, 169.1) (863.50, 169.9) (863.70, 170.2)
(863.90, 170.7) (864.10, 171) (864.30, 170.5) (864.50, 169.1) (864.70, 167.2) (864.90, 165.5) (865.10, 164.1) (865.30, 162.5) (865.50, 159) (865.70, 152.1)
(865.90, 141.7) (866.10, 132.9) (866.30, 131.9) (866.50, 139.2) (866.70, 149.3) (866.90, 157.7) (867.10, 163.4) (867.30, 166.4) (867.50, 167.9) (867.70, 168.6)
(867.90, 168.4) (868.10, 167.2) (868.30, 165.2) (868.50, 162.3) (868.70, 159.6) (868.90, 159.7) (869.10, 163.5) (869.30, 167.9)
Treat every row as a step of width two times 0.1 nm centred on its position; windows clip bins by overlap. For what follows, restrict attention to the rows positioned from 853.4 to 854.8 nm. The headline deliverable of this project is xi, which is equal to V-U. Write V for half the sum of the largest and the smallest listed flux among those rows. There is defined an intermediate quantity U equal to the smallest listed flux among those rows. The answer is 15.9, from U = 129.9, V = 146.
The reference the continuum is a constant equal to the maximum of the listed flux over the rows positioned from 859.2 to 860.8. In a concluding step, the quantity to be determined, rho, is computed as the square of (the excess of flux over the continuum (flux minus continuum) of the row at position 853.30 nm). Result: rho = 18.5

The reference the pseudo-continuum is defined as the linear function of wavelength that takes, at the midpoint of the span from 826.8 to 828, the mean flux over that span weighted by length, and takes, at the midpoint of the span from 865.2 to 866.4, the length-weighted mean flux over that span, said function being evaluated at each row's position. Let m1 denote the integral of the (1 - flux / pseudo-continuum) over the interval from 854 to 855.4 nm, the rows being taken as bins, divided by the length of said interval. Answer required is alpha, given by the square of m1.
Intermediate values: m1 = 0.056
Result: 0.0032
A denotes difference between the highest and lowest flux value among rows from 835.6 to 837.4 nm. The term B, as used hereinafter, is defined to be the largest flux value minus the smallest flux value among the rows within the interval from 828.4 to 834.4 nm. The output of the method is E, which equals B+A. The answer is 15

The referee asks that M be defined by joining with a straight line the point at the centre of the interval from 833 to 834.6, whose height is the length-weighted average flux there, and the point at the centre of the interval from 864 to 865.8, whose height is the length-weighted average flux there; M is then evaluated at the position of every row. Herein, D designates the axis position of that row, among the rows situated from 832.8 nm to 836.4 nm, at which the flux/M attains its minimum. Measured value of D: 832.90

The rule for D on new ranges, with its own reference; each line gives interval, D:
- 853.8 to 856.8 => 854.10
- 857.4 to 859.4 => 859.30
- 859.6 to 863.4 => 862.70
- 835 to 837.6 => 837.10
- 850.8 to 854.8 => 854.10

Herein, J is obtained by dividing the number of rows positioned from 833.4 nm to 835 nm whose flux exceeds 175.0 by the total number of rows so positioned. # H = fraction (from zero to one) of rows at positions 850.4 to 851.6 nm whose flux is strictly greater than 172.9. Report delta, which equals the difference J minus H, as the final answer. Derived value 0.5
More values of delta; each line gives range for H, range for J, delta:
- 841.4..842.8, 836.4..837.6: 0.1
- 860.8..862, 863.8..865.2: -0.3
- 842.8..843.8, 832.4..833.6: -0.5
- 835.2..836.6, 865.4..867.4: -1.0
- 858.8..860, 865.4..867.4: -0.2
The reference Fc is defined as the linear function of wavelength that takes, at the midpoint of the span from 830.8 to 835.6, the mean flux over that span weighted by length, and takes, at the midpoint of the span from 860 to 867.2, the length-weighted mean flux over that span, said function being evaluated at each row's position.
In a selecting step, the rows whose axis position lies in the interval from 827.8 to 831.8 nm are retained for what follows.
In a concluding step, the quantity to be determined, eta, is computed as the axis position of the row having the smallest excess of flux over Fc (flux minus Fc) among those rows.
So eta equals 829.50 nm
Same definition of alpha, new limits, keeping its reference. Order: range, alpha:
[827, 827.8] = 0.0000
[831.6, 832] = 0.0001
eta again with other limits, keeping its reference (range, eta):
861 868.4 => 866.30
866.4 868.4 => 866.50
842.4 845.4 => 842.70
